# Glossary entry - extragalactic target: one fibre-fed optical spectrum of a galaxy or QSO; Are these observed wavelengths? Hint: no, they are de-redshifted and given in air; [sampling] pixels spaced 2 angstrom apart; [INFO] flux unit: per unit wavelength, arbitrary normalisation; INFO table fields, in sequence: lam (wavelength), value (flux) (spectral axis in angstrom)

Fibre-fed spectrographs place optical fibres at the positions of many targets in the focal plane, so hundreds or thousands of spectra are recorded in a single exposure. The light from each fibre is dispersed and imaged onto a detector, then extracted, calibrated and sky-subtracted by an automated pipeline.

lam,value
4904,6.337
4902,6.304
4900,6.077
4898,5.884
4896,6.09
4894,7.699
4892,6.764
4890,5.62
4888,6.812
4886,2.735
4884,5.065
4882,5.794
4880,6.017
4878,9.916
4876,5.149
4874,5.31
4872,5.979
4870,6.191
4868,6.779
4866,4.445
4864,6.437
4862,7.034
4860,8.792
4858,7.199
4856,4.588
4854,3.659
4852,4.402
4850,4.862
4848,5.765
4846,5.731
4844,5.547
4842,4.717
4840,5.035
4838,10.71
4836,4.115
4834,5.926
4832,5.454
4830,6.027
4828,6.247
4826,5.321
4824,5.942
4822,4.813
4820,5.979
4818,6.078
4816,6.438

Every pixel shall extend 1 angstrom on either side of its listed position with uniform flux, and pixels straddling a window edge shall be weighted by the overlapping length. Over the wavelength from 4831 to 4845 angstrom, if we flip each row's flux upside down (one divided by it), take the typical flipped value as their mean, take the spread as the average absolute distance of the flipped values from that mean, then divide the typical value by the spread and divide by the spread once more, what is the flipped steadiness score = 200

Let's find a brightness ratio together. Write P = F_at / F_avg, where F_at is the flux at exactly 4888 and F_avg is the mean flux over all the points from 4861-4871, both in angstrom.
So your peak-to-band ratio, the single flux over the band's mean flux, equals 1.10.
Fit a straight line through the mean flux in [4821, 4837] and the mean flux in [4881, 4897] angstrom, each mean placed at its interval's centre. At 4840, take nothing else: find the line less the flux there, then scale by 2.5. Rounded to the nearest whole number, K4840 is 1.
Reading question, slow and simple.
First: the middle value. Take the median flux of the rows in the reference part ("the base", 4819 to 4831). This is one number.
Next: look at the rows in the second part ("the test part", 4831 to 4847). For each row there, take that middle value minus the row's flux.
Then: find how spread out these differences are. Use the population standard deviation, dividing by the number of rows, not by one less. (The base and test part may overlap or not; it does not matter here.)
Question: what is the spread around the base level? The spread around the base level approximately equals 1.90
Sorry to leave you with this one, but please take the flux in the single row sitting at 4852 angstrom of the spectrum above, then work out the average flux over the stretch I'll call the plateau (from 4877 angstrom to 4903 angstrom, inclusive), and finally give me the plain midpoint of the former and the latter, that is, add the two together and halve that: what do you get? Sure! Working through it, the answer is 5.31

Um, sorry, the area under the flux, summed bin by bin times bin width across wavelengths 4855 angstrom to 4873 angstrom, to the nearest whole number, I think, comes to 115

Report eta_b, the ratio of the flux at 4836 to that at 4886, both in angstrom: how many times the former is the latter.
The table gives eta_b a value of 1.5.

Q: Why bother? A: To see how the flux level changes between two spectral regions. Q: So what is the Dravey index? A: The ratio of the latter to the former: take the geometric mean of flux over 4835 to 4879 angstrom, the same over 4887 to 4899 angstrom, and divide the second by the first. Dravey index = 1.113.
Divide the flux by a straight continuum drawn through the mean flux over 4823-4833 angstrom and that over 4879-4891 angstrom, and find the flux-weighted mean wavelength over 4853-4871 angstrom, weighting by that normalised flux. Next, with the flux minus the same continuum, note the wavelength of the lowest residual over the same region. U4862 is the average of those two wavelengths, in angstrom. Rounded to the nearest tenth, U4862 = 4858.2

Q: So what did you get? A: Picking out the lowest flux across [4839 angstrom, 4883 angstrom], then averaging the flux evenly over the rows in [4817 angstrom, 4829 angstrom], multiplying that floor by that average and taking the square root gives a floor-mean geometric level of 4.6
